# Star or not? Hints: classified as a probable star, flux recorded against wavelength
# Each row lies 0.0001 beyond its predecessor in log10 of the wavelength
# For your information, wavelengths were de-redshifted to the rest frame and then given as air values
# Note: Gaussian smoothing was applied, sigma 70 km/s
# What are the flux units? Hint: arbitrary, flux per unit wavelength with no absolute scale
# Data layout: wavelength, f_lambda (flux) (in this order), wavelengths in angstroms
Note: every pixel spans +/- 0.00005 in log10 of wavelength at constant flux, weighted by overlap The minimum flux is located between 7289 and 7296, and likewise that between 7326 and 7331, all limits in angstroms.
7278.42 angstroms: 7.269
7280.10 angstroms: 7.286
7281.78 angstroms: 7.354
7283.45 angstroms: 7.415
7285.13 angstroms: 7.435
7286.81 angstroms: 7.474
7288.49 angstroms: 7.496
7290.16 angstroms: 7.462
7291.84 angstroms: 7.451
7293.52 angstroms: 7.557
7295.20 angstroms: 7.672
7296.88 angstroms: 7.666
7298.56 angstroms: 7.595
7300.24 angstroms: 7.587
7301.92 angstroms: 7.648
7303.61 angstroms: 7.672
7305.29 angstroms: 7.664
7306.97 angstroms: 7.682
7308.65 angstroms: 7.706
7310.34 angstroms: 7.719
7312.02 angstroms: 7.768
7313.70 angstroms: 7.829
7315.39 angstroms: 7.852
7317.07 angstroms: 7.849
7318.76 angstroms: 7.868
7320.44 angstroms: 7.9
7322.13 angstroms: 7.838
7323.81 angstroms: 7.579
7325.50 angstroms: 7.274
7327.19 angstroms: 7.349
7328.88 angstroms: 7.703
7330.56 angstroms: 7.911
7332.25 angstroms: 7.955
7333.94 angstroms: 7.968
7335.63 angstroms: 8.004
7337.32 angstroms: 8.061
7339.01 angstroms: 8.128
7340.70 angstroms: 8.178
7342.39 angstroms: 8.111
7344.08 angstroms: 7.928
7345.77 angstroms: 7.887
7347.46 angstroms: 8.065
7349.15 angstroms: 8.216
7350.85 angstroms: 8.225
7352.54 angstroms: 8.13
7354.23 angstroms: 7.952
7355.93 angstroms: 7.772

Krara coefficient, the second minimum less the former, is -0.10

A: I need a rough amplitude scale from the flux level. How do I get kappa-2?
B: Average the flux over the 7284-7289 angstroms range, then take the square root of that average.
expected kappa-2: 2.73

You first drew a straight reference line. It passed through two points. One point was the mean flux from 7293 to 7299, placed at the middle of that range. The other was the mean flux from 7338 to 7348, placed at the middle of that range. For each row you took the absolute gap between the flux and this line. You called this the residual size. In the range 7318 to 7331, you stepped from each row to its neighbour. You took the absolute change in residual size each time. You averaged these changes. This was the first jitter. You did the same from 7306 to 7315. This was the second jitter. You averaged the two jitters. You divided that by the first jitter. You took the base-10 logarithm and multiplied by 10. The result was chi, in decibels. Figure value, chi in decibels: -2.5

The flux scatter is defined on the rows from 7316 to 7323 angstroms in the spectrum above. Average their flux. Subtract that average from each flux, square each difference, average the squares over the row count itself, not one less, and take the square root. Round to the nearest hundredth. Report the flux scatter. 0.02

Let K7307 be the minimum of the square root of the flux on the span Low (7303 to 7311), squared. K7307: 7.7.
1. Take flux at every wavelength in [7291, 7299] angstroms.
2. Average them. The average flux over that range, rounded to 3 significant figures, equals 7.59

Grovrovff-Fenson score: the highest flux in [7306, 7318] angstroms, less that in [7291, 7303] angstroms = 0.2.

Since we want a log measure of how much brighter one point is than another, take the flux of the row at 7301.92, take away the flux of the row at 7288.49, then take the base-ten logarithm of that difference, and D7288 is -0.8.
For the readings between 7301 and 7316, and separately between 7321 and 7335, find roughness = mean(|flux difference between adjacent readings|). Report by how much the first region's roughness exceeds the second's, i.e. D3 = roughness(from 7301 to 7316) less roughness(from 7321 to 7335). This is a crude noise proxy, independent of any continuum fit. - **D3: -0.15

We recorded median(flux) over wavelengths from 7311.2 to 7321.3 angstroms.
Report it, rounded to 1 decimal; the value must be 7.9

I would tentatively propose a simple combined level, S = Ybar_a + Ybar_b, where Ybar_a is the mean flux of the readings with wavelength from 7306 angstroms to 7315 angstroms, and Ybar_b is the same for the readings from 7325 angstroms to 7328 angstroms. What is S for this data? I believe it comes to 15.1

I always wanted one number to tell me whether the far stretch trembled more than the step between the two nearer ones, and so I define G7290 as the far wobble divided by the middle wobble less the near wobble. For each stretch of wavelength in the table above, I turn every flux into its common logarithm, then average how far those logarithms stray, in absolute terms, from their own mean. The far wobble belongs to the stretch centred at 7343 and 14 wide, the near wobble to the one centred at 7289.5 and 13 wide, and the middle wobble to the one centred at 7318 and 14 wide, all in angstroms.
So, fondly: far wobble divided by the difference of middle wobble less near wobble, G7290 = 12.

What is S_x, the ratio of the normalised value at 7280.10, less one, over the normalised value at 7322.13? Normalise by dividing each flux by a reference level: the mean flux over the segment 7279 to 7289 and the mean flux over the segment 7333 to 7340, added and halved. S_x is -0.06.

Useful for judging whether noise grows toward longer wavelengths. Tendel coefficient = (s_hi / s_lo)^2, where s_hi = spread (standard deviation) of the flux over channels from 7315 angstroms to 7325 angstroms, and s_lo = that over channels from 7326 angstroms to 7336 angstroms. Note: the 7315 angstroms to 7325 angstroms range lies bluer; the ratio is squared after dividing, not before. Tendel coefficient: 0.22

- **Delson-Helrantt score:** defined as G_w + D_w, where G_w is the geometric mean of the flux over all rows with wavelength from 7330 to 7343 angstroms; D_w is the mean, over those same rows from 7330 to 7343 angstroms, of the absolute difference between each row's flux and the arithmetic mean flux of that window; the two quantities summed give 8.12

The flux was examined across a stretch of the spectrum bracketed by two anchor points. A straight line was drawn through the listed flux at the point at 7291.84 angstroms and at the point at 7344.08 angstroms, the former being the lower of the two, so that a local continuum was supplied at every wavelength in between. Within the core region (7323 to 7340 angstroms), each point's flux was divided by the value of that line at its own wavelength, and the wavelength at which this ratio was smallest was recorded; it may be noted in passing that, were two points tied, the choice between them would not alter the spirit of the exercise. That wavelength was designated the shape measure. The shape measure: 7325.50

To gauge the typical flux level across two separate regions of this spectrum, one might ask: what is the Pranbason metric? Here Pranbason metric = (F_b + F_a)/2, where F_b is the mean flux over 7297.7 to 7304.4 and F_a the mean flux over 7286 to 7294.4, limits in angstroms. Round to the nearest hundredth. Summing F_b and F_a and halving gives 7.56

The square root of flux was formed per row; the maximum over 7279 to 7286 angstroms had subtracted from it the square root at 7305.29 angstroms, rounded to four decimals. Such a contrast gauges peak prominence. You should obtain -0.0417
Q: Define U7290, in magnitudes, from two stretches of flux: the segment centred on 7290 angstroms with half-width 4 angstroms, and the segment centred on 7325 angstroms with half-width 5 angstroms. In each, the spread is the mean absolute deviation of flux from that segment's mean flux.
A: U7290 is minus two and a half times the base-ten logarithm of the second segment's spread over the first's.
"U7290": -2.1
